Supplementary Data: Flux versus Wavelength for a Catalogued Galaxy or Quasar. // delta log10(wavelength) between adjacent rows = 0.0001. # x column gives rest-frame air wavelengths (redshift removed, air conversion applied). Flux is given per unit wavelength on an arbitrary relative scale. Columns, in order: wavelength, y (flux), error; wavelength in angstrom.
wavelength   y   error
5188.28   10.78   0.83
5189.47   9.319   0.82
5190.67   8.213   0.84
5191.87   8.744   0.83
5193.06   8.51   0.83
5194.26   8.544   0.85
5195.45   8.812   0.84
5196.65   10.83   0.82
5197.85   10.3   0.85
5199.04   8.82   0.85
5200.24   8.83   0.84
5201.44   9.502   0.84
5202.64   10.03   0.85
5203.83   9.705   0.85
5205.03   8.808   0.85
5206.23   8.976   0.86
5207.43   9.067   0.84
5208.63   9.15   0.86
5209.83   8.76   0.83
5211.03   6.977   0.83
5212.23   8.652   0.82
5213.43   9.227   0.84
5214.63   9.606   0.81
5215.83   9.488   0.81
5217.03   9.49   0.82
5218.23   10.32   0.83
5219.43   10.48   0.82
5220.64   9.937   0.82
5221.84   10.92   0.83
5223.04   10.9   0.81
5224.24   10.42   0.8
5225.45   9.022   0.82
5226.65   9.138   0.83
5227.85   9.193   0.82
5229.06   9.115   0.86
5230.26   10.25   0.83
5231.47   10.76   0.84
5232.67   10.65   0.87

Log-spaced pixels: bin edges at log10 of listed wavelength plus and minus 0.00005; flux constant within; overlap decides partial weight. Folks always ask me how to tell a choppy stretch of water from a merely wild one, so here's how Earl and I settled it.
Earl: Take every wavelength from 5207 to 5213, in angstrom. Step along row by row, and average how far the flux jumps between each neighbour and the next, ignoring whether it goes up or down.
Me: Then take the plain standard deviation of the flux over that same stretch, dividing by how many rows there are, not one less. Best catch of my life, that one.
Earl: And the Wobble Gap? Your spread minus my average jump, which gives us -0.19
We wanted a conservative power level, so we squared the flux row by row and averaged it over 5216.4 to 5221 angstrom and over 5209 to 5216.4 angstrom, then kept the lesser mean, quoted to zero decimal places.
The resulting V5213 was 78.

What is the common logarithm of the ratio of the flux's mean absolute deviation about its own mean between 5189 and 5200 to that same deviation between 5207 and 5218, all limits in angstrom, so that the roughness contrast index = 0.1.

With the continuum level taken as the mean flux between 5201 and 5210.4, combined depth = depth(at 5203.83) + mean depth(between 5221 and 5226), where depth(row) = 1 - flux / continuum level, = -0.16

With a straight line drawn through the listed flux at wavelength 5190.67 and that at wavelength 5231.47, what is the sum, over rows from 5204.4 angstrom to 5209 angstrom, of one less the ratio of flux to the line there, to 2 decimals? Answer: 0.10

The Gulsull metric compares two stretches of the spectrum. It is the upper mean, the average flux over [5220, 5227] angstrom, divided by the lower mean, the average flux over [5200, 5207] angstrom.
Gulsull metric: 1.08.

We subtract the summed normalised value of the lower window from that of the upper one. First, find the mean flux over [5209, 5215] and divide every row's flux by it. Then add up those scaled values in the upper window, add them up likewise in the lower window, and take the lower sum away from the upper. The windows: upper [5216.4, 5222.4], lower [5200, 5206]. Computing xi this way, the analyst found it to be 0.5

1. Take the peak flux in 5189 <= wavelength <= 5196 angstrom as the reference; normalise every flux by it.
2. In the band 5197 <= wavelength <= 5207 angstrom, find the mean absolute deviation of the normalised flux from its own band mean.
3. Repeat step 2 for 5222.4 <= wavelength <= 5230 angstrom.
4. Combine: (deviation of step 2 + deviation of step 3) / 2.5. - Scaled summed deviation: 0.051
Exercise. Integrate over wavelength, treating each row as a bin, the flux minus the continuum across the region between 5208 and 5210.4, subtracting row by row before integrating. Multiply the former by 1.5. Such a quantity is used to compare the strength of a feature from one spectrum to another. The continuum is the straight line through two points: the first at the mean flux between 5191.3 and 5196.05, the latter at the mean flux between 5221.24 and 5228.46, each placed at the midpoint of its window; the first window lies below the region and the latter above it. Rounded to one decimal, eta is -1.2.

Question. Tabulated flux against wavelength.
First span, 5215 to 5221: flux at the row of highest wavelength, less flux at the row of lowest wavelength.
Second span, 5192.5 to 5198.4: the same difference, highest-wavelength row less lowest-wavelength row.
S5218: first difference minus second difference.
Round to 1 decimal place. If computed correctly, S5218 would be -1.3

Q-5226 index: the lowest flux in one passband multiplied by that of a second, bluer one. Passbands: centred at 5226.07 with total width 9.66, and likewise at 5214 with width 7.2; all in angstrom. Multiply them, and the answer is 63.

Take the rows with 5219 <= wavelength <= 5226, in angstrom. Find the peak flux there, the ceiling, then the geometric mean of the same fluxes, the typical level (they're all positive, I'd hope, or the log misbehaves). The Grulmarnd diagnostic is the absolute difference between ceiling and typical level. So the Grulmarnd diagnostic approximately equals 0.66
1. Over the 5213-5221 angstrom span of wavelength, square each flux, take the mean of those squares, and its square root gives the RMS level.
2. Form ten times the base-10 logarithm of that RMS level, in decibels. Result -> 9.9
